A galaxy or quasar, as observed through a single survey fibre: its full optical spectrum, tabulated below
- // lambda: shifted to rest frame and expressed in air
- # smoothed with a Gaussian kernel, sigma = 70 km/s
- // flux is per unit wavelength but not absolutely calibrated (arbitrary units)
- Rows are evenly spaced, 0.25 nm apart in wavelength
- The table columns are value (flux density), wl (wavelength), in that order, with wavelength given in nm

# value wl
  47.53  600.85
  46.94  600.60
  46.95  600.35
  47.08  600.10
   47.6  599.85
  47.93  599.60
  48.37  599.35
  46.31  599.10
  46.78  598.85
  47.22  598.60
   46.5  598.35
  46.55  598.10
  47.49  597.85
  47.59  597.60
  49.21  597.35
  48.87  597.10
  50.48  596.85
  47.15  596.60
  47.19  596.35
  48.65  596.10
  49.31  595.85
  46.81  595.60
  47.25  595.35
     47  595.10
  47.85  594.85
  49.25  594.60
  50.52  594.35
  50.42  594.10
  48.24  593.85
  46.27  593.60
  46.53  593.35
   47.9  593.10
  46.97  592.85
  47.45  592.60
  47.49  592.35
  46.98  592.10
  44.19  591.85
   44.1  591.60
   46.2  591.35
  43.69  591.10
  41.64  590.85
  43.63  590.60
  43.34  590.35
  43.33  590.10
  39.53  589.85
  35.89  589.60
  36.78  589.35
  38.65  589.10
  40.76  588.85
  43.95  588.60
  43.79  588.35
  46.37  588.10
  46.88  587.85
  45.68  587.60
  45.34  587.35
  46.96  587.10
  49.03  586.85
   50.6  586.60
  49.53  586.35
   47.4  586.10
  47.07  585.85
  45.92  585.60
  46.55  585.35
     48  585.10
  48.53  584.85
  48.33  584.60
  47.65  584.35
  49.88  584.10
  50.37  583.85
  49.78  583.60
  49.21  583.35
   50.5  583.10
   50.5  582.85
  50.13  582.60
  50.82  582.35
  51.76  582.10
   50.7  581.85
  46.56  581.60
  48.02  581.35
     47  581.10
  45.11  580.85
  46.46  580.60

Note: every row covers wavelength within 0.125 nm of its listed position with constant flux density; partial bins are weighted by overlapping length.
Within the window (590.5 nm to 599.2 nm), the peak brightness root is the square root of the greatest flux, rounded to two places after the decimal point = 7.11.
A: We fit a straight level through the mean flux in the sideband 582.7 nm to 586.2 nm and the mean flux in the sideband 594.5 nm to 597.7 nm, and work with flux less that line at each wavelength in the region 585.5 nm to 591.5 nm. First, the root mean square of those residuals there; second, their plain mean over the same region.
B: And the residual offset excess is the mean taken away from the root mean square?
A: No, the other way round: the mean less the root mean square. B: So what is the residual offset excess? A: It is -10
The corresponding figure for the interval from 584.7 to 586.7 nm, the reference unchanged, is -2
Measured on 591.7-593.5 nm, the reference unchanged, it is -3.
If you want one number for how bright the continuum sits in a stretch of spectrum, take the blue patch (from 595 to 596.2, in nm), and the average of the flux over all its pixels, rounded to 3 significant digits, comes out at 47.8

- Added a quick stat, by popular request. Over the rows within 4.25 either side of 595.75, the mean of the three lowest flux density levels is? 45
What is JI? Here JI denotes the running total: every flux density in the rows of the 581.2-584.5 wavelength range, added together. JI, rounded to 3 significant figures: 646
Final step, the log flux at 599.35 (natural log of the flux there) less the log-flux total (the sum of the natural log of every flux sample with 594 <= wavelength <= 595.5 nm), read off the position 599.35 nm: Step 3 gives -19.4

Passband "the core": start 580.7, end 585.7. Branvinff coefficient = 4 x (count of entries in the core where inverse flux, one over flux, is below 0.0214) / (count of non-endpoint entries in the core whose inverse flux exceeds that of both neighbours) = 16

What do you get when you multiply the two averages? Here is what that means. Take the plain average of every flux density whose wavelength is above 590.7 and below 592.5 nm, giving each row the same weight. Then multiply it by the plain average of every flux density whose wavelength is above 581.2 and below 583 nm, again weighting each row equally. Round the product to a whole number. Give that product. 2235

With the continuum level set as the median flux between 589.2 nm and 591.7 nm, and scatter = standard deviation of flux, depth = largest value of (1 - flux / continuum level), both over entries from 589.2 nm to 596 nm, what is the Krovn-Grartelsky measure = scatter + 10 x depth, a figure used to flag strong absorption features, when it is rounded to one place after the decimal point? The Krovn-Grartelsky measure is 5.4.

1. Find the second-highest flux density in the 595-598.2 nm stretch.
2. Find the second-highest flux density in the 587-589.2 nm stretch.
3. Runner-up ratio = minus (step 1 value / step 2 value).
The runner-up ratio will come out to -1.05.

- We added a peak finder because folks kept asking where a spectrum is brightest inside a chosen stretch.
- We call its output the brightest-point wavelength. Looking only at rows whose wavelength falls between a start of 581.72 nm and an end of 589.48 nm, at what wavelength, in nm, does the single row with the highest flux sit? 582.10 nm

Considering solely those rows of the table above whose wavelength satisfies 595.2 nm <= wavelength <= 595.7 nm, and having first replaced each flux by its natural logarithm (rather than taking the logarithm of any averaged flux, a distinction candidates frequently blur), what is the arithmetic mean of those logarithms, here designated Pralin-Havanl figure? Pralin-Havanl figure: 3.85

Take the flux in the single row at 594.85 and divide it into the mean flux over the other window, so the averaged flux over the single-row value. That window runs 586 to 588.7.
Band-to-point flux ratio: 0.98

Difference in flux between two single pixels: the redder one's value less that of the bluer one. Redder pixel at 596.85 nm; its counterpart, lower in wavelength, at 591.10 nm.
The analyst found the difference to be 6.8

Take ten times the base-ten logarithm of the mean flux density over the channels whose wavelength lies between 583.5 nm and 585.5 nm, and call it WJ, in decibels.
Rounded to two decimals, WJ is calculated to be 16.87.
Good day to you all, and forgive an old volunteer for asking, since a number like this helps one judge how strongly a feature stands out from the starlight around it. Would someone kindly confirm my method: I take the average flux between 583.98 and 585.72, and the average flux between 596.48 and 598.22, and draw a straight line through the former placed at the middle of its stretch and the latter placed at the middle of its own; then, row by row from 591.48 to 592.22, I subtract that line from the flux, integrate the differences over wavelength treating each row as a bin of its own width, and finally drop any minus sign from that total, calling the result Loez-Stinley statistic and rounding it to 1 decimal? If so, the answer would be 2.2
